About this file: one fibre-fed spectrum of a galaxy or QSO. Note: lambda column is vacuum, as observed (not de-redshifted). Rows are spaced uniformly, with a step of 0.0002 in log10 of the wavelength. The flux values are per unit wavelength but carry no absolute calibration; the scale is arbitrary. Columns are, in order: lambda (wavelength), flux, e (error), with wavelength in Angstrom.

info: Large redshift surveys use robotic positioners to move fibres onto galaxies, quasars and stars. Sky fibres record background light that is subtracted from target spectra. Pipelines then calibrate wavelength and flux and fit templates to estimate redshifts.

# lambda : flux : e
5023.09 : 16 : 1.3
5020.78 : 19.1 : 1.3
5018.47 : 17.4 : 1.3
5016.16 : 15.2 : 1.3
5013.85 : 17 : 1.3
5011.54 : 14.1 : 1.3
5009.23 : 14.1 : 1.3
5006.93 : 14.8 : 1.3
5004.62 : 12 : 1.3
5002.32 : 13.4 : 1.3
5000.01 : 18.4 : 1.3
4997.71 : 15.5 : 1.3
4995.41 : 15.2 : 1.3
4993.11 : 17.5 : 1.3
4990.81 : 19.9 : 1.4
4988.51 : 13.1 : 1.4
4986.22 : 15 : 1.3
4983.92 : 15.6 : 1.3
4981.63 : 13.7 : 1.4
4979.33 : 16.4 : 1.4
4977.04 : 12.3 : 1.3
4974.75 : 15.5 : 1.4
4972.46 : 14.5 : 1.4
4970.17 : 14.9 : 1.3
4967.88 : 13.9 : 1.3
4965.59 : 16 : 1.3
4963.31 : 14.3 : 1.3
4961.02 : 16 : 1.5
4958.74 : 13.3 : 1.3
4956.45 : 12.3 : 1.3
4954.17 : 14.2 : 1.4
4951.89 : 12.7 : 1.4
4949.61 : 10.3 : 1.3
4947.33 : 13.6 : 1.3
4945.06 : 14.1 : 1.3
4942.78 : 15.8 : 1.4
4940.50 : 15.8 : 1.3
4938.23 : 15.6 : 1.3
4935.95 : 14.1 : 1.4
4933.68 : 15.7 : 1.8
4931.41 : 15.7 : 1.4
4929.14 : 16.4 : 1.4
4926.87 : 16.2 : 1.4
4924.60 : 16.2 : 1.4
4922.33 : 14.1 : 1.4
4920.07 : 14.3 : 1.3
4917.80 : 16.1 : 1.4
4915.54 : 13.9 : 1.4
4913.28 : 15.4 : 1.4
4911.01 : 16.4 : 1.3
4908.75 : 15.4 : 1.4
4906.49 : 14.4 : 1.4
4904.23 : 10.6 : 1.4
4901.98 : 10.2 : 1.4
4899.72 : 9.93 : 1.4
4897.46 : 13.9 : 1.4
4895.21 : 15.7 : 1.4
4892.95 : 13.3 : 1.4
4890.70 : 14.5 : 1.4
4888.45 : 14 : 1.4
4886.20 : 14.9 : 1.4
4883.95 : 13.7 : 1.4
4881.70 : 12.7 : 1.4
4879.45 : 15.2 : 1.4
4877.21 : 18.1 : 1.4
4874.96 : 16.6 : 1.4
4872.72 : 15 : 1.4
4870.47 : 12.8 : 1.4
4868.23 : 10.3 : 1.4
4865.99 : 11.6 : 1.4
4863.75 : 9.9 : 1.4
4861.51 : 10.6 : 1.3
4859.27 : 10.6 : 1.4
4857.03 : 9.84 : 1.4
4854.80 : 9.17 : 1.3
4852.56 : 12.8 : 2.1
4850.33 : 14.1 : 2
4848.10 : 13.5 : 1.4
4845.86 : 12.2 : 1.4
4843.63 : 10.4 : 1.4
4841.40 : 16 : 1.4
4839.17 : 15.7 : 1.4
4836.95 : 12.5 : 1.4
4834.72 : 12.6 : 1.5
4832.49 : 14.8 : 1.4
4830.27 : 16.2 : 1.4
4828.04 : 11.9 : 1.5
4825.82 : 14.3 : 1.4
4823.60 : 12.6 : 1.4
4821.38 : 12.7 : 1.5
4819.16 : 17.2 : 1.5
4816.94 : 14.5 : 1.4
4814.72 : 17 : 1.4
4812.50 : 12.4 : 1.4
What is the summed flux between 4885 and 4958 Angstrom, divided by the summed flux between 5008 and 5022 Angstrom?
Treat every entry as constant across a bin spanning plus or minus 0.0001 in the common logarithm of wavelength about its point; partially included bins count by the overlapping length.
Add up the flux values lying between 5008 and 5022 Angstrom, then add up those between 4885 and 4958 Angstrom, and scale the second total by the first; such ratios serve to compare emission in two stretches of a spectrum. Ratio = 4.7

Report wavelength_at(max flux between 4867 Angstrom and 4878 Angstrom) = 4877.21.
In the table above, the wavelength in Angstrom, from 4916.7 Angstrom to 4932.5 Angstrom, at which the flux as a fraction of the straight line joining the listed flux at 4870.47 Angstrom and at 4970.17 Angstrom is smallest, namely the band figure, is 4922.33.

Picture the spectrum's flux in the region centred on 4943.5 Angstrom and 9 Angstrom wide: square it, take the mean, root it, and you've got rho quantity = 14.9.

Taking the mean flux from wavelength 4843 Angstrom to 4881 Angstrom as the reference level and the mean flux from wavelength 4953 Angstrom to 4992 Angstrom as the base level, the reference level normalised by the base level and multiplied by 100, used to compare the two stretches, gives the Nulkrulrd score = 85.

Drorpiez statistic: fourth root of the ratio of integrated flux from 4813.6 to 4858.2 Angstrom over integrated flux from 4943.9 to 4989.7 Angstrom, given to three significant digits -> 0.983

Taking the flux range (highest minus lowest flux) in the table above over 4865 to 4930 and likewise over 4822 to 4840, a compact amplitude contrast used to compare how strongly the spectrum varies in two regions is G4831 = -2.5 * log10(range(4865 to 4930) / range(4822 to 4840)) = -0.7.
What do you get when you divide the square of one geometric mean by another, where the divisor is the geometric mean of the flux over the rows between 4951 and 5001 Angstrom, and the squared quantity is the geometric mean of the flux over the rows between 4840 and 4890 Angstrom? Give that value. 10.8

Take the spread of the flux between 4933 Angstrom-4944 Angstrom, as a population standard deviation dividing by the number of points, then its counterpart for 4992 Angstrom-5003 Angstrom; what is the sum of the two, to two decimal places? 2.42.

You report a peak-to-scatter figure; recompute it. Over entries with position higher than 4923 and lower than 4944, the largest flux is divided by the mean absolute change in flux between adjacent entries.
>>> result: 31.2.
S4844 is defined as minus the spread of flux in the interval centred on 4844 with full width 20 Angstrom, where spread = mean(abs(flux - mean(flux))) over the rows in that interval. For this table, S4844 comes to -1.3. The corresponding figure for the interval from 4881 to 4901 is -1.1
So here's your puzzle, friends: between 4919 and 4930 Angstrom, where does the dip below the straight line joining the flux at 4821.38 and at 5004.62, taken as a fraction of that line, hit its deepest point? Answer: 4922.33 Angstrom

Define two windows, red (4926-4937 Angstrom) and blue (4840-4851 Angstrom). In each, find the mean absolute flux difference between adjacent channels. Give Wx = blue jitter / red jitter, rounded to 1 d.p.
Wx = 3.7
